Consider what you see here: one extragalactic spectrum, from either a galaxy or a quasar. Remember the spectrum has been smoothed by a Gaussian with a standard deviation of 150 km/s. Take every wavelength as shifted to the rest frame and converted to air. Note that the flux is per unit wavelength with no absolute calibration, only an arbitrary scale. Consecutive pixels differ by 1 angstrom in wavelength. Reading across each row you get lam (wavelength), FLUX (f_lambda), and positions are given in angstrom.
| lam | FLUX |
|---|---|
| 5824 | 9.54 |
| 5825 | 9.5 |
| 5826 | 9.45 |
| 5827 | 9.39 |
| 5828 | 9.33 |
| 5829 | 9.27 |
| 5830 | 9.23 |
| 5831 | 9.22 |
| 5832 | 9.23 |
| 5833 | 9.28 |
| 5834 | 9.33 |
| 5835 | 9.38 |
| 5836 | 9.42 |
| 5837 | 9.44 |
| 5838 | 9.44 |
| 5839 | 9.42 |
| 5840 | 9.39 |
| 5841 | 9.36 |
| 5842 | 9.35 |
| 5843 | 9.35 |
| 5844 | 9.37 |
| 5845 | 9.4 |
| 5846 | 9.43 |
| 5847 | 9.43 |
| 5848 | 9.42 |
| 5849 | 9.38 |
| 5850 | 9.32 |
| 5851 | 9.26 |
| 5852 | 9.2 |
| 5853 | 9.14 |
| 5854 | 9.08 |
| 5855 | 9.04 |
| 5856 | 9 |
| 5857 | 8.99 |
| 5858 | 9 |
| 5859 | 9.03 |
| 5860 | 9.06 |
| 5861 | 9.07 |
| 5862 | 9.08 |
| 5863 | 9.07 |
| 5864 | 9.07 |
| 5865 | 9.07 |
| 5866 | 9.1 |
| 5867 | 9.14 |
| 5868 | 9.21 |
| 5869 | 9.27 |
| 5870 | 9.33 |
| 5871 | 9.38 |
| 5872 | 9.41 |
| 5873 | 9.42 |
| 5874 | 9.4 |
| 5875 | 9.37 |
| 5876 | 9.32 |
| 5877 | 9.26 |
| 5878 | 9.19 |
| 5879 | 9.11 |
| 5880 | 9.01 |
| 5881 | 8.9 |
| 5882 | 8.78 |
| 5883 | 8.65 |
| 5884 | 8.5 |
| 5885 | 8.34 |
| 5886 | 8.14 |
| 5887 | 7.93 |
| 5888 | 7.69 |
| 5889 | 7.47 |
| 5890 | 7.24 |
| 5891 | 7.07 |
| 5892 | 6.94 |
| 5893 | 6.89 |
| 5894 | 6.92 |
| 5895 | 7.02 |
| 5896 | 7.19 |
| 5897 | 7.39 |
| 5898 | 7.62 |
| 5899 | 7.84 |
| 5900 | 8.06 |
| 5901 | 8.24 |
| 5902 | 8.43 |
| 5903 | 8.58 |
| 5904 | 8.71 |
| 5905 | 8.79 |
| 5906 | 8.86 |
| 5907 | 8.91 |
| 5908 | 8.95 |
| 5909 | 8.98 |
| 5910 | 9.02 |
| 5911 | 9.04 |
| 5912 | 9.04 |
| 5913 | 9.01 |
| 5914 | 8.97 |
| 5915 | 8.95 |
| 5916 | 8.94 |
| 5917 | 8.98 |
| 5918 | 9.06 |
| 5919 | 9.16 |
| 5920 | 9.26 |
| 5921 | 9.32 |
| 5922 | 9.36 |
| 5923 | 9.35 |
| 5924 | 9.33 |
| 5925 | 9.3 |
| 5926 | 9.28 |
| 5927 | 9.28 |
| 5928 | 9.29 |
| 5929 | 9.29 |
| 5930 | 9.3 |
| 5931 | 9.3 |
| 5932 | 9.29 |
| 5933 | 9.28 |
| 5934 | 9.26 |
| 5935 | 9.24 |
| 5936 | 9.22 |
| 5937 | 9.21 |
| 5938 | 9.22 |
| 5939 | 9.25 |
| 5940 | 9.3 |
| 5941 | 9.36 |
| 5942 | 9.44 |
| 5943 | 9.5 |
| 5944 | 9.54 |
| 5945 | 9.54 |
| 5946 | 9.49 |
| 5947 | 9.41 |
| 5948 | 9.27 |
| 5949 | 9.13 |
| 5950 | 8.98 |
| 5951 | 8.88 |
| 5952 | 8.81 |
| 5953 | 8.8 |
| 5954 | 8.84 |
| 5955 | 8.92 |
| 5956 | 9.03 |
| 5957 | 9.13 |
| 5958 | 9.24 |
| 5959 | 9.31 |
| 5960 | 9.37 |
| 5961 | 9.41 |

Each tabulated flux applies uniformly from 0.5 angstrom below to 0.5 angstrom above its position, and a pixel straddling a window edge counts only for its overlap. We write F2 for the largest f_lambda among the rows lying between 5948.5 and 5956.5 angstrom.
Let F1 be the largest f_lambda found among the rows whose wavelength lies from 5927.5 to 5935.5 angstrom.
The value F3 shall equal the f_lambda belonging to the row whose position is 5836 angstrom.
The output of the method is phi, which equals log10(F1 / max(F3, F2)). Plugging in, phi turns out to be -0.006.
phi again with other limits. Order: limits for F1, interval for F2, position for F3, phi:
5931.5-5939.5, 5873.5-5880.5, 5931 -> -0.005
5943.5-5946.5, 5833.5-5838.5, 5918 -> 0.005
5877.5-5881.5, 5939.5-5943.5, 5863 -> -0.014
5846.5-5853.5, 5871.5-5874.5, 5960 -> 0.000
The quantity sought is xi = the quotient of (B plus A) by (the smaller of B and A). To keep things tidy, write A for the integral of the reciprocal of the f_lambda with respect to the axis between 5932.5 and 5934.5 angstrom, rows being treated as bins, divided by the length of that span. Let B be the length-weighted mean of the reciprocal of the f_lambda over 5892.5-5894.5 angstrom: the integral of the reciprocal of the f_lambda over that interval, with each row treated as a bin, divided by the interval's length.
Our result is 2.343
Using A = 0.1079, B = 0.145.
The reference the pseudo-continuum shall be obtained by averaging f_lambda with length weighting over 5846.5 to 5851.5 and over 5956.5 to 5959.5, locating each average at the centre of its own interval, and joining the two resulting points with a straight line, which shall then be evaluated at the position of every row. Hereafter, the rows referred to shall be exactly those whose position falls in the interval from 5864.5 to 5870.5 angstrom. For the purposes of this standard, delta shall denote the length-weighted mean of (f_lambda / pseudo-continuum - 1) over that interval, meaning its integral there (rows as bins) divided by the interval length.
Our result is -0.016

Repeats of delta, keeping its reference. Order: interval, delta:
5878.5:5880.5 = -0.028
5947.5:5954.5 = -0.030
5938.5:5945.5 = 0.019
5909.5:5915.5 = -0.030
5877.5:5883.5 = -0.041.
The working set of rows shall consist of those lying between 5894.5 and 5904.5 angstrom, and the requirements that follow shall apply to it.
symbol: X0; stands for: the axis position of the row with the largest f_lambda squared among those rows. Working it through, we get 5904 angstrom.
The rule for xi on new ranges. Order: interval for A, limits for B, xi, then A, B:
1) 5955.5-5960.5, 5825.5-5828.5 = 2.019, 0.1085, 0.106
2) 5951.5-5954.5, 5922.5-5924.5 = 2.059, 0.1134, 0.107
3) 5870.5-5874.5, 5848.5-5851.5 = 2.009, 0.1064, 0.107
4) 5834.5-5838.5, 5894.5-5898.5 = 2.291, 0.1062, 0.137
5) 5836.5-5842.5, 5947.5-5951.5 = 2.037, 0.1064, 0.110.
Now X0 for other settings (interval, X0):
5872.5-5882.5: 5873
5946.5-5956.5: 5947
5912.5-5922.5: 5922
